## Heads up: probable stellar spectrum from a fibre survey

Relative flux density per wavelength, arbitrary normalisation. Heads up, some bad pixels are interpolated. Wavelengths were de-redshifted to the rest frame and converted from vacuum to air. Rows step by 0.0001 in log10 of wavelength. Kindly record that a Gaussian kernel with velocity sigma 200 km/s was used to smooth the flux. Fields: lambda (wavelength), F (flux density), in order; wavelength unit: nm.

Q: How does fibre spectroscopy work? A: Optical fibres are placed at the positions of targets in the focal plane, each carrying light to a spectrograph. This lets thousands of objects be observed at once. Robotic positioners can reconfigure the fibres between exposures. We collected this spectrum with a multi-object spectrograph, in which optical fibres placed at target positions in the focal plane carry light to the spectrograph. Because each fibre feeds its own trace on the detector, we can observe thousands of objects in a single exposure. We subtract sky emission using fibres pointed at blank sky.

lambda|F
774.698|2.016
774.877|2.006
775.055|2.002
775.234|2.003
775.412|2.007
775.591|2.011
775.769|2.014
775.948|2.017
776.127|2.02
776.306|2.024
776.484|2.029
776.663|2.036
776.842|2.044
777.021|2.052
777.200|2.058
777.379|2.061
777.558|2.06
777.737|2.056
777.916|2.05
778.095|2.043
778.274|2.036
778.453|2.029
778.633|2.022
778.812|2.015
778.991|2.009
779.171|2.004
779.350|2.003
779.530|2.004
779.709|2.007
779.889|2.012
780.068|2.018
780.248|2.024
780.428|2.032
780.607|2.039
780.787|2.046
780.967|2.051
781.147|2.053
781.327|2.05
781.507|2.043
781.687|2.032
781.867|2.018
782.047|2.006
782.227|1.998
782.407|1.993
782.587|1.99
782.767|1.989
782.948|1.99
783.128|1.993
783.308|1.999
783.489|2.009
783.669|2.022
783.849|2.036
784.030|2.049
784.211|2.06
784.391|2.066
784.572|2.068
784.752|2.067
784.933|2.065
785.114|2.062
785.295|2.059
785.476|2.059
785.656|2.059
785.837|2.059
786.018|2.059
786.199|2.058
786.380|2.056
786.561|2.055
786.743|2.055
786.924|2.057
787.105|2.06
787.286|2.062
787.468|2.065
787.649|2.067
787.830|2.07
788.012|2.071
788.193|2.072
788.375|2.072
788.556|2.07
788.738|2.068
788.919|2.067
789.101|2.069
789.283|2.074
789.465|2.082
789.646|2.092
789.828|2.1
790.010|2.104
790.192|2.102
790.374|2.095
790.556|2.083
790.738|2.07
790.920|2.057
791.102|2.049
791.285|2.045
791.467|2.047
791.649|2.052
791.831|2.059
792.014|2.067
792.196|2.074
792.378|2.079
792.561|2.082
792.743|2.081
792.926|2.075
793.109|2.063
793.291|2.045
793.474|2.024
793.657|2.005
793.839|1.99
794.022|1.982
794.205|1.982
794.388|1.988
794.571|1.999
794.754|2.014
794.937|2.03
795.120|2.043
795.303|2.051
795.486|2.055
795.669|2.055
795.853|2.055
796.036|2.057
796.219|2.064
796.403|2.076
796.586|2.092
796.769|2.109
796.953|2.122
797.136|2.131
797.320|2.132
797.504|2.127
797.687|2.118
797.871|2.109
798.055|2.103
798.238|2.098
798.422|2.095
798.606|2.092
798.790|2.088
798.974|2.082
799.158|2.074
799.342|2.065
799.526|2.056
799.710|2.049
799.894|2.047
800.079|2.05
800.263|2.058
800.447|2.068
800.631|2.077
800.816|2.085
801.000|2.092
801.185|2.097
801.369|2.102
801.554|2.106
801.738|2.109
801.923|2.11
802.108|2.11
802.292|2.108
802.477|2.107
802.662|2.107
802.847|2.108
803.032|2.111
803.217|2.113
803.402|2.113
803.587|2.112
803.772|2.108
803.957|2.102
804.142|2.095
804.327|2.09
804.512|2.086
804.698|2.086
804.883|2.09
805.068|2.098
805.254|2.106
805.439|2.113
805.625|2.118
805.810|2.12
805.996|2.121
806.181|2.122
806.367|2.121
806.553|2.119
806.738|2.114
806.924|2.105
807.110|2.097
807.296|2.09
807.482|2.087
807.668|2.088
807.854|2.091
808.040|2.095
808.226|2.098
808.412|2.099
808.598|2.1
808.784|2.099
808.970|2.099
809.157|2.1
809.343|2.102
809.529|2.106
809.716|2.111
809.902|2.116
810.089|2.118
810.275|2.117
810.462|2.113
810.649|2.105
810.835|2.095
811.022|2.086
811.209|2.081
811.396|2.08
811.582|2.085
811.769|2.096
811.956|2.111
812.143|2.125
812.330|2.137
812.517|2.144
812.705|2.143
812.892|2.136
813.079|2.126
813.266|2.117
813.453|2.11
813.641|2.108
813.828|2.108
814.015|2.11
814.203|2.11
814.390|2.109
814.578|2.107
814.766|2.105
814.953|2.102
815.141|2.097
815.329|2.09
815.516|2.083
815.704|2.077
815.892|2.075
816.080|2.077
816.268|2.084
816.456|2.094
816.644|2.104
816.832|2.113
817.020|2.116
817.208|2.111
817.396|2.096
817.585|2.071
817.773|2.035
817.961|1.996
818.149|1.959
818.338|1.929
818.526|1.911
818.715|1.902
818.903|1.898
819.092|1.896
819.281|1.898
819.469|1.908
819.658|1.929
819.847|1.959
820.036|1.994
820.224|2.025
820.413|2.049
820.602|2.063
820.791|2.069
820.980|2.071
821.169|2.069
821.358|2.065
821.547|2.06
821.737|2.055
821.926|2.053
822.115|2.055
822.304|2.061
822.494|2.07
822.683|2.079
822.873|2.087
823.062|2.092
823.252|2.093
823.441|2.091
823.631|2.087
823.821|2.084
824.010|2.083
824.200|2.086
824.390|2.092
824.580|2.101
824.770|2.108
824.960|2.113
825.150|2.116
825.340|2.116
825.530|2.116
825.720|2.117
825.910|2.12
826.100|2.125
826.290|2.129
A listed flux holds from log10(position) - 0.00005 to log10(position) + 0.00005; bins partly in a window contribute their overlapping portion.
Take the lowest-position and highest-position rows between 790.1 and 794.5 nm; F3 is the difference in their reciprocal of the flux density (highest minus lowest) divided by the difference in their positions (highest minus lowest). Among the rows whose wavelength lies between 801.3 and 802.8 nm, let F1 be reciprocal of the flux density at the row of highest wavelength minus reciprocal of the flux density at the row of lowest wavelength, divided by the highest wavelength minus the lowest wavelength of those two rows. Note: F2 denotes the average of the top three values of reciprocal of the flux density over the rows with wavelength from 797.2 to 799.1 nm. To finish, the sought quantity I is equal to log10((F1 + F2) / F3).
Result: 1.87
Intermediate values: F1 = -0.0009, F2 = 0.479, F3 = 0.007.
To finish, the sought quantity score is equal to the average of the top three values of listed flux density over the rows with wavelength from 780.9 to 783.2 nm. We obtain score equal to 2.051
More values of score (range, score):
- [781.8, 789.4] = 2.073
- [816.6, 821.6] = 2.113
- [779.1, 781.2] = 2.050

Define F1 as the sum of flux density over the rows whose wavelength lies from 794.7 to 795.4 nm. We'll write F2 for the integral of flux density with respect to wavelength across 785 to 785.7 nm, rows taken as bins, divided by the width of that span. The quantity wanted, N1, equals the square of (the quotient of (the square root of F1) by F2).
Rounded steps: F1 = 8.14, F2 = 2.06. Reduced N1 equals 1.92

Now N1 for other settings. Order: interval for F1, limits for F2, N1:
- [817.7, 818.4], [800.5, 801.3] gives 1.82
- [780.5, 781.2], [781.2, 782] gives 1.98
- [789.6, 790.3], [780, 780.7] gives 2.04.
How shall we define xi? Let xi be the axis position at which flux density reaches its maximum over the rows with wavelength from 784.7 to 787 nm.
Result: 784.752 nm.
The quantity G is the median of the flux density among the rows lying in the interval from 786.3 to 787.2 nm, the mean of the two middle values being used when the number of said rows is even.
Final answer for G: 2.06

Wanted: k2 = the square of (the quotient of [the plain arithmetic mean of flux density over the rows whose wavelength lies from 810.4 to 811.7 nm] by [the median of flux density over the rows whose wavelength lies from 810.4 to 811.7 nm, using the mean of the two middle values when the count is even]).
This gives 1.01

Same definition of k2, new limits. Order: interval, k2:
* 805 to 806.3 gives 1.00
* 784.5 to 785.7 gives 1.00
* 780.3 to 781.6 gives 1.00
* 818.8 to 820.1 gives 1.02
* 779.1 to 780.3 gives 1.00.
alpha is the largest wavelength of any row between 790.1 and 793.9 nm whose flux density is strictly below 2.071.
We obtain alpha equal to 793.839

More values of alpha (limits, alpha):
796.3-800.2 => 800.079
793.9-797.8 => 796.219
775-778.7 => 778.633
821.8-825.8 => 822.494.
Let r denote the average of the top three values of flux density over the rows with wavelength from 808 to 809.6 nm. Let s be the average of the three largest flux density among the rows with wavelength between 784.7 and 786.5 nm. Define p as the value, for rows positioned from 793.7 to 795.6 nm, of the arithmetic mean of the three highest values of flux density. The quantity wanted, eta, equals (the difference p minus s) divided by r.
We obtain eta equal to -0.007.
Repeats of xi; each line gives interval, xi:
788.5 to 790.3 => 790.010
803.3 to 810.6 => 806.181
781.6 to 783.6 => 781.687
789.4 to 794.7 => 790.010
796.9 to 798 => 797.320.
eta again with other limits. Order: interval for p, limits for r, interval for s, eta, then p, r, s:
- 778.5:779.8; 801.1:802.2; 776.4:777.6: -0.021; 2.015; 2.110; 2.06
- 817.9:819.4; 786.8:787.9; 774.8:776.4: -0.029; 1.961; 2.067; 2.02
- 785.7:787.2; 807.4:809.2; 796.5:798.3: -0.034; 2.059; 2.100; 2.13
